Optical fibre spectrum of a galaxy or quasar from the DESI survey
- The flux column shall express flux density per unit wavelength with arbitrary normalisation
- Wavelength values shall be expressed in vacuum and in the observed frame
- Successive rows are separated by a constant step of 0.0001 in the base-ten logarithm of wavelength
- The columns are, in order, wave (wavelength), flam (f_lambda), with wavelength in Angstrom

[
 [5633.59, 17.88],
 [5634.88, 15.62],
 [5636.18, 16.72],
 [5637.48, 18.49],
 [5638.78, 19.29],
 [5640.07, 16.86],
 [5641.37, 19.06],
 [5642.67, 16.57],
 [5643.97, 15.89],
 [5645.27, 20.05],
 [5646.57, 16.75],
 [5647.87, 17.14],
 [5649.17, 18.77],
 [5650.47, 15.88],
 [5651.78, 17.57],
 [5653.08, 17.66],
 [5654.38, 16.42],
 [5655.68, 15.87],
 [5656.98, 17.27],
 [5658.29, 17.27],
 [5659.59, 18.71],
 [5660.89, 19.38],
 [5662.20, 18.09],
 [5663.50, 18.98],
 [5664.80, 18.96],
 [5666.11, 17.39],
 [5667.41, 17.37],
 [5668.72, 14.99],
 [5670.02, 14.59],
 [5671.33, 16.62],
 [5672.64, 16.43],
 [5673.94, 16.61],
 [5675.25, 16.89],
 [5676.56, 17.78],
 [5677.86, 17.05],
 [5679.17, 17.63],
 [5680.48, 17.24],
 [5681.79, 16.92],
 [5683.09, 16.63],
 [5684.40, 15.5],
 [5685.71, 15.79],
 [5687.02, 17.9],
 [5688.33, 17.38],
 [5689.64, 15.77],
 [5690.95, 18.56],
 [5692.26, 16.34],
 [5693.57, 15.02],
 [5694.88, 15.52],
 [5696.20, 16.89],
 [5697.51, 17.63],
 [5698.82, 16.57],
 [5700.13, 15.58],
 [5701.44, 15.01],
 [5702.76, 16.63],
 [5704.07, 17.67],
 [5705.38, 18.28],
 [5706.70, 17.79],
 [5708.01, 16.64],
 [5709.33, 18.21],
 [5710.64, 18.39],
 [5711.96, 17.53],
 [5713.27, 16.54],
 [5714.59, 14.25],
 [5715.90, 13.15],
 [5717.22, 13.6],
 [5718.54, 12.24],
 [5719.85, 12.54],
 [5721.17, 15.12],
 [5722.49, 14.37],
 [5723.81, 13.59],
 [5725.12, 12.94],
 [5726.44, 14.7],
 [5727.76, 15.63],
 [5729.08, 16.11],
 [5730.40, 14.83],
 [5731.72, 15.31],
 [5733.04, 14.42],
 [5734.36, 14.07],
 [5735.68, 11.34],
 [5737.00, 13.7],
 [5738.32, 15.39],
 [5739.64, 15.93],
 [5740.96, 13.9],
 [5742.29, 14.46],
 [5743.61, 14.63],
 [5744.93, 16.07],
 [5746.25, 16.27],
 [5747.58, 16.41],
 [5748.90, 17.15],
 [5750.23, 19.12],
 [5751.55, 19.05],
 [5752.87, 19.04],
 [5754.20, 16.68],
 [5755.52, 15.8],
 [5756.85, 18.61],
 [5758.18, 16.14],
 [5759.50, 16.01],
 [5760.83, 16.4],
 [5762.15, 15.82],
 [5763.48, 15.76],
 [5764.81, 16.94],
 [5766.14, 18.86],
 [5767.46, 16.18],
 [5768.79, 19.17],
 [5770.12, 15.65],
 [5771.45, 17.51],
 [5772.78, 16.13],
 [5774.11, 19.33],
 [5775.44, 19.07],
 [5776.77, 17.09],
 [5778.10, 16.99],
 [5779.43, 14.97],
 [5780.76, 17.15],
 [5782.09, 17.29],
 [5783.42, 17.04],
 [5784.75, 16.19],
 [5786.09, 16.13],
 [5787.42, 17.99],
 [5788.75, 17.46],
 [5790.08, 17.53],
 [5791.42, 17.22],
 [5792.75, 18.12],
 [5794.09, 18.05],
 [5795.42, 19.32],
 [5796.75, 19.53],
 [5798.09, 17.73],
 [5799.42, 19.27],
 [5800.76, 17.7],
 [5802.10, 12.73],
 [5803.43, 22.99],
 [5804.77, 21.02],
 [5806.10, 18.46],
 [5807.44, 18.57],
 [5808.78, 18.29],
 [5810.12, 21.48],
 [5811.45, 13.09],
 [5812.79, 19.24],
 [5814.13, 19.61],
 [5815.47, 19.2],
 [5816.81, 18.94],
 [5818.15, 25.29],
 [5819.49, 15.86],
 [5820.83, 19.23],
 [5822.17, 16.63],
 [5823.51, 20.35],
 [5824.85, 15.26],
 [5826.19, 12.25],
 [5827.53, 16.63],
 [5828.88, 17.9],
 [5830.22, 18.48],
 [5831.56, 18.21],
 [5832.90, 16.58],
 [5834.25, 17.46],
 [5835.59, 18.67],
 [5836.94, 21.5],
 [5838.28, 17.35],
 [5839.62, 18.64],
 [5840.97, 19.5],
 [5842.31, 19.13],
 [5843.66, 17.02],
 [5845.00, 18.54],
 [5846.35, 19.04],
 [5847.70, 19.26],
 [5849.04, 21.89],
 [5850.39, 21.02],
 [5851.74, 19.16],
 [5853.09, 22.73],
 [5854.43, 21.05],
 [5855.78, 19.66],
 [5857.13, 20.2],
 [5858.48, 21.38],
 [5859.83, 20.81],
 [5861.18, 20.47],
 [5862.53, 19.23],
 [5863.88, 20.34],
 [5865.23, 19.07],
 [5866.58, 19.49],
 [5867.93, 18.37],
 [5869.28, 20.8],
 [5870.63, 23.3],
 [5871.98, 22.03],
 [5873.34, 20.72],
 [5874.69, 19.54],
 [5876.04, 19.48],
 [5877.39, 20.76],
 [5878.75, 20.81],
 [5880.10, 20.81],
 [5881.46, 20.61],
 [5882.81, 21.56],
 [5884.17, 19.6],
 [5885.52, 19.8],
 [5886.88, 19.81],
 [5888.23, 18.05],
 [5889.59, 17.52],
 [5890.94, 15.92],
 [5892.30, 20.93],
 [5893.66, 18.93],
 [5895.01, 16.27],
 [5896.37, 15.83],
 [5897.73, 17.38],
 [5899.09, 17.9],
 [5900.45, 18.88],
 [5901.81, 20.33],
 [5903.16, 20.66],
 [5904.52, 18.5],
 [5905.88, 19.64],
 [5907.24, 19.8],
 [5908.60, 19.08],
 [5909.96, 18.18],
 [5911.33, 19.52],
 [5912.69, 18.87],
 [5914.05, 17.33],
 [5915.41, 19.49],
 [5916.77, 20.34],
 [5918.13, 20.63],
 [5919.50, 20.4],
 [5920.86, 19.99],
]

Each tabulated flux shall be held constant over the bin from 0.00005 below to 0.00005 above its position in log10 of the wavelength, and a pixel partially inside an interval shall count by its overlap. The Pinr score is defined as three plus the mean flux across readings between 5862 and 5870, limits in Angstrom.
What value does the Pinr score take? 22.6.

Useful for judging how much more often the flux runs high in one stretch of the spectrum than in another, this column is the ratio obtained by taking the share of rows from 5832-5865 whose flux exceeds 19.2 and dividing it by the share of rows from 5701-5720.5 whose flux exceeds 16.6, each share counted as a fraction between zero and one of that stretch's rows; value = 1.1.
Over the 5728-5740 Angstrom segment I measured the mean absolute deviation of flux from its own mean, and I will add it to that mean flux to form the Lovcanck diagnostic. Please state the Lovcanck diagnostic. 15.6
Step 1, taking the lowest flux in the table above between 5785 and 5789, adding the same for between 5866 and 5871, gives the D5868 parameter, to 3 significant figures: 34.5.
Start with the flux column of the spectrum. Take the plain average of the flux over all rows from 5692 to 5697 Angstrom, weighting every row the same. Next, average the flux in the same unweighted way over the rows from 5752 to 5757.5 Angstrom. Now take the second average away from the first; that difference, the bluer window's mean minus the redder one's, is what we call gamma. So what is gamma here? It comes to -1.6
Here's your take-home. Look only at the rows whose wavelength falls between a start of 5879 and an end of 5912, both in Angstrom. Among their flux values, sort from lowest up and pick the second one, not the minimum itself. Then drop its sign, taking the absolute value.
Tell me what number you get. 15.9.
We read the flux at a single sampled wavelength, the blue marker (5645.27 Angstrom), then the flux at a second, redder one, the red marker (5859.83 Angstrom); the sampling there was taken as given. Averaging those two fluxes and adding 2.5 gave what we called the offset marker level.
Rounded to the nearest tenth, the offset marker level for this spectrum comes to 22.9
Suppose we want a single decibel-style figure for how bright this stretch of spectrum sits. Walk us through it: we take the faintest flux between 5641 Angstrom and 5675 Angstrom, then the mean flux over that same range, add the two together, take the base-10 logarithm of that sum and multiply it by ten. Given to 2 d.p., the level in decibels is 15.04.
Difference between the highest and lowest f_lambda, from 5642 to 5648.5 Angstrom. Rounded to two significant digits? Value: 4.2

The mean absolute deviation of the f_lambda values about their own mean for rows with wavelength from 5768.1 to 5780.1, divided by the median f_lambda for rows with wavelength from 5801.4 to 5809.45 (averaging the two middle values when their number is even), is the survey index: 0.069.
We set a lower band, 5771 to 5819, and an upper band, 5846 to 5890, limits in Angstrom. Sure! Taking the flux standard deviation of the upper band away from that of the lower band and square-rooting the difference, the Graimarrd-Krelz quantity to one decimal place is 1.0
